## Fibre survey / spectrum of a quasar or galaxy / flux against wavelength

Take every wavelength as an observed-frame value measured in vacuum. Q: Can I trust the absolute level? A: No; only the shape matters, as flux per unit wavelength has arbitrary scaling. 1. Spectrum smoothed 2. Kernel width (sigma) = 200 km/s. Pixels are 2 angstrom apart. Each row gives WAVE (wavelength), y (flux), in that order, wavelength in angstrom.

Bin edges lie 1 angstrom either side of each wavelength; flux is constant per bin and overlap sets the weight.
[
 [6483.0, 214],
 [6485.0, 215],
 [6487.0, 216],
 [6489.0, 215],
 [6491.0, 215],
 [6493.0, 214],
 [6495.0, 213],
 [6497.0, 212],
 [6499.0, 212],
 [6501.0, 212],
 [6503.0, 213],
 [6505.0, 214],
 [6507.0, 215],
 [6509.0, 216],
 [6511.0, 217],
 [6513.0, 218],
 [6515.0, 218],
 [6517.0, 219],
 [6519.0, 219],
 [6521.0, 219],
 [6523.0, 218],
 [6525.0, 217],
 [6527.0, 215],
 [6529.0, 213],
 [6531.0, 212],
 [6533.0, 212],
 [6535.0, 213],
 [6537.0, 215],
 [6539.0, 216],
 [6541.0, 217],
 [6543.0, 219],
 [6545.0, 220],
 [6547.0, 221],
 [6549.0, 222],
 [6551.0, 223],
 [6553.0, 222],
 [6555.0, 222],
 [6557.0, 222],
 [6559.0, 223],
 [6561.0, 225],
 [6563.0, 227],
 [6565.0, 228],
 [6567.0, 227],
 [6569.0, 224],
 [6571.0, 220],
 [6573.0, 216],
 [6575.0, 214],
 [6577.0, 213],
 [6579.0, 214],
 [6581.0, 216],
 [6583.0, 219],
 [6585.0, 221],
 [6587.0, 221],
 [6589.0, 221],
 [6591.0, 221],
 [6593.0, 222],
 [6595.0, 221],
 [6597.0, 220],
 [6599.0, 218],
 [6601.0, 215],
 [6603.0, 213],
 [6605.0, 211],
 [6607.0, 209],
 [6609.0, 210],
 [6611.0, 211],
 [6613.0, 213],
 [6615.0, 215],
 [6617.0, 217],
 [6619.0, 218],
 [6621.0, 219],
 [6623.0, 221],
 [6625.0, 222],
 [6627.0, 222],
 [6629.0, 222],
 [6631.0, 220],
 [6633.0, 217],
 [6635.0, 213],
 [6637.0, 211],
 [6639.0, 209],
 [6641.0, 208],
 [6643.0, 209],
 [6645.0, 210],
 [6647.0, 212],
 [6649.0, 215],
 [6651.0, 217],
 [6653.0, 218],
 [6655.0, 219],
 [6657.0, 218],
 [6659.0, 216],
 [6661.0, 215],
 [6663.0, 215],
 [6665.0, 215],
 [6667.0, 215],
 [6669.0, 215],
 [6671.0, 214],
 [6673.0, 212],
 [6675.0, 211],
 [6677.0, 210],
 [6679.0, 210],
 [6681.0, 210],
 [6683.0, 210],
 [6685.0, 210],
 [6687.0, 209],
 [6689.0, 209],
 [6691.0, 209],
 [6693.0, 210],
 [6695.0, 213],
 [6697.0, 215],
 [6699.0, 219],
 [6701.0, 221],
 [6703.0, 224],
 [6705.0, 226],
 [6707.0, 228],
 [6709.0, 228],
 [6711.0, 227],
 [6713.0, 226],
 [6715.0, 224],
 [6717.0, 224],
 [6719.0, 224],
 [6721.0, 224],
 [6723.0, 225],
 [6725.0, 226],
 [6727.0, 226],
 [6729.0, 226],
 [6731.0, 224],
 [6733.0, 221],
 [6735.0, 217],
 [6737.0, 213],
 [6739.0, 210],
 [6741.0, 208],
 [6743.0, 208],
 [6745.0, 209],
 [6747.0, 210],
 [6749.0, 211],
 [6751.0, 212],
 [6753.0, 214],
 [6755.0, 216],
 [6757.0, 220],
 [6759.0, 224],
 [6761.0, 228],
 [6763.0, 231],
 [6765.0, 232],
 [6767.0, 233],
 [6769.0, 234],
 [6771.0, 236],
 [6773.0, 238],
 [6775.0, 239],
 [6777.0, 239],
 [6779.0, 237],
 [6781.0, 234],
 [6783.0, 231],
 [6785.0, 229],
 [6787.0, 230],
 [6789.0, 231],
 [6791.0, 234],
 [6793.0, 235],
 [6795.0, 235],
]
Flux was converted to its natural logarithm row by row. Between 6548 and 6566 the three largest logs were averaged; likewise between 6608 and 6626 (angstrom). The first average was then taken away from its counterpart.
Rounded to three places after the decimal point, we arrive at -0.027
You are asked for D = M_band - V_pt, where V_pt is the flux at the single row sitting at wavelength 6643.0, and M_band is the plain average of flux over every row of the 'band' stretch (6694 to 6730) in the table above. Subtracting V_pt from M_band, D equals 15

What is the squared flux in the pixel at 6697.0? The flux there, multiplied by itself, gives 46225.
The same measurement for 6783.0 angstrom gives 53361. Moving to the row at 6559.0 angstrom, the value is 49729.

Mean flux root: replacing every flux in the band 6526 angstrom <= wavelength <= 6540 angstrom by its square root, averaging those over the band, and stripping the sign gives 14.6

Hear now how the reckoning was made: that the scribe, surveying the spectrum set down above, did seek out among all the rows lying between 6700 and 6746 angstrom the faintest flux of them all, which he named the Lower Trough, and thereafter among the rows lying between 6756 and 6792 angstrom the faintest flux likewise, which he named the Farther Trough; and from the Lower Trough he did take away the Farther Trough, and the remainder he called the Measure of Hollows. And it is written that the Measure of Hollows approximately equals -12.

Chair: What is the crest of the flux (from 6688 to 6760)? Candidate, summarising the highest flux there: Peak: 228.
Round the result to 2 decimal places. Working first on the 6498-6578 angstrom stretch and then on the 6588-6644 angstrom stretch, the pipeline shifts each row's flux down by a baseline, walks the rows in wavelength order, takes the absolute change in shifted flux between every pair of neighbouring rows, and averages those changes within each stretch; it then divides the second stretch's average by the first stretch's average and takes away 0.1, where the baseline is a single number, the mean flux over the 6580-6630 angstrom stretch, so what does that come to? 1.19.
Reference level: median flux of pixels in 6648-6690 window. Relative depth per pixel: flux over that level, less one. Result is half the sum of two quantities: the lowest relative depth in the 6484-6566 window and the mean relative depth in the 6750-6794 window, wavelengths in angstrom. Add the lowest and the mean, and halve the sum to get 0.028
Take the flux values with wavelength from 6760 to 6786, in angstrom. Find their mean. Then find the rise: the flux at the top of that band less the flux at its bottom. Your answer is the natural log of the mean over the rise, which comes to 5.5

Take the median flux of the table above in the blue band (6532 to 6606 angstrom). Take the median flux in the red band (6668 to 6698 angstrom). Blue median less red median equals 10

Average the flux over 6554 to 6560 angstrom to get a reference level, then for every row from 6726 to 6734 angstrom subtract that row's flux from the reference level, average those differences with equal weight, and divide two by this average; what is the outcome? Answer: -1.0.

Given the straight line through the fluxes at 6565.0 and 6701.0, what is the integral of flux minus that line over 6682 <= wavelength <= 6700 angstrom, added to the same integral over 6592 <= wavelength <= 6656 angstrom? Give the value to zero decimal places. -783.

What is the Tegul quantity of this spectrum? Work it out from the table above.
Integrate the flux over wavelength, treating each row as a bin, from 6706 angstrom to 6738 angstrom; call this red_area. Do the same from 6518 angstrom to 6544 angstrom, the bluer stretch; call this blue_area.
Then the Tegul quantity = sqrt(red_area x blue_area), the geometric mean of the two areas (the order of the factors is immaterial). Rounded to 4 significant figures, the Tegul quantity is 6340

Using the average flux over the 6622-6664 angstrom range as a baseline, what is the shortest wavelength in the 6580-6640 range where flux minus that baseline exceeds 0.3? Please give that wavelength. 6581.0 angstrom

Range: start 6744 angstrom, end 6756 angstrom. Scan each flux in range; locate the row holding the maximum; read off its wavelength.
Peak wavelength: 6755.0 angstrom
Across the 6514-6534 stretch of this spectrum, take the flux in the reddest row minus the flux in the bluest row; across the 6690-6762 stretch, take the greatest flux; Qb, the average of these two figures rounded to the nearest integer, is 111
